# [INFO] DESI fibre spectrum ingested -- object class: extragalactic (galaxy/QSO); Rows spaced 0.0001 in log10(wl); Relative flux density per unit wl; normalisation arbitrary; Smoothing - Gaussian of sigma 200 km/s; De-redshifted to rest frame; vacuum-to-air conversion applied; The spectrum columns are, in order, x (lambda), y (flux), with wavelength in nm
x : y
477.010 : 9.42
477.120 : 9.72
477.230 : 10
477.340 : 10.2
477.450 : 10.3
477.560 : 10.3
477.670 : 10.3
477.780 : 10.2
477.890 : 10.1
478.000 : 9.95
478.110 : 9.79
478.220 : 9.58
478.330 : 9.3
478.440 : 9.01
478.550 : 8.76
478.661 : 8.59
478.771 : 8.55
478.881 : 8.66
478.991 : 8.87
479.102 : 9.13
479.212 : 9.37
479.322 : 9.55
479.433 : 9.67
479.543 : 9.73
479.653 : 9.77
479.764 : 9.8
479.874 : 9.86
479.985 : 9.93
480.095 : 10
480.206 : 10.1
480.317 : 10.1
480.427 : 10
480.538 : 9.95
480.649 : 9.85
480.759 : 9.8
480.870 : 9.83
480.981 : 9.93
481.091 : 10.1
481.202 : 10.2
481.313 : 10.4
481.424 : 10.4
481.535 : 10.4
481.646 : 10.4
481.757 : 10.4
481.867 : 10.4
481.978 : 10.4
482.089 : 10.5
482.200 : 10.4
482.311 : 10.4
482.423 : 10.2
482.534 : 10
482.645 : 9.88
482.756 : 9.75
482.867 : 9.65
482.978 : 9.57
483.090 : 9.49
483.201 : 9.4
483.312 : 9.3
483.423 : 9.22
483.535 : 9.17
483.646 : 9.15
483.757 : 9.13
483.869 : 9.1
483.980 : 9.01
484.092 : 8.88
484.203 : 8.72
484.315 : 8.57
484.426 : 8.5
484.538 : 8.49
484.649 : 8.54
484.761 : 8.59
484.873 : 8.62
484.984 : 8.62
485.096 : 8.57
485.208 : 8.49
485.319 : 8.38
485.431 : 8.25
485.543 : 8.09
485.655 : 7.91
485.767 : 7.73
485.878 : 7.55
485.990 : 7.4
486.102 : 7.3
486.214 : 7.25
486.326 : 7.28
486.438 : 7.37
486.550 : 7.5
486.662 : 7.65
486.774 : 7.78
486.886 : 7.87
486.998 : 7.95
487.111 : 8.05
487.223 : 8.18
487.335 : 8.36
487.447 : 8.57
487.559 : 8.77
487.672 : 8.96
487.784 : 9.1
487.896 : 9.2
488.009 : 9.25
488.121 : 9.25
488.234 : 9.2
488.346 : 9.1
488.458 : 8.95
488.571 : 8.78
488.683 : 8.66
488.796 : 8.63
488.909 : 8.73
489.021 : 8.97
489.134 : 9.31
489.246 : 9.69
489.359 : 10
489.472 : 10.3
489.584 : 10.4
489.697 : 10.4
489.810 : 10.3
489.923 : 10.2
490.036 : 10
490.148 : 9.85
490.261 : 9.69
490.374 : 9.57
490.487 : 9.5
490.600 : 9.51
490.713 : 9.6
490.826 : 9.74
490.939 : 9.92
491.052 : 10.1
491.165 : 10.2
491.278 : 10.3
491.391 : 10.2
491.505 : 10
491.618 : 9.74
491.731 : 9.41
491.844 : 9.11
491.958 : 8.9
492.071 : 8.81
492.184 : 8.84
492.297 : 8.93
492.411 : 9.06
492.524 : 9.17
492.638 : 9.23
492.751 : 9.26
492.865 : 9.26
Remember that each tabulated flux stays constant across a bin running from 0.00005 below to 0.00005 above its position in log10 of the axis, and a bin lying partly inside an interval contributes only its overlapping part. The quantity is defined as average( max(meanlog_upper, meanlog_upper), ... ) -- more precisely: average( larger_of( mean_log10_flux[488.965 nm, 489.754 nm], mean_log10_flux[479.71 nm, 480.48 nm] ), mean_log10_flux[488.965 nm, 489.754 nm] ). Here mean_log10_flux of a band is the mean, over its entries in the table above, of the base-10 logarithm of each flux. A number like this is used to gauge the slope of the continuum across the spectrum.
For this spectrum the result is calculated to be 1.00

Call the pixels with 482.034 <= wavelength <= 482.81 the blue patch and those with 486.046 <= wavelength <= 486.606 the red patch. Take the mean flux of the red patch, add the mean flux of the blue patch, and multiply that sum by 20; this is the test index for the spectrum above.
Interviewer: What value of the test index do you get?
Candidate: 350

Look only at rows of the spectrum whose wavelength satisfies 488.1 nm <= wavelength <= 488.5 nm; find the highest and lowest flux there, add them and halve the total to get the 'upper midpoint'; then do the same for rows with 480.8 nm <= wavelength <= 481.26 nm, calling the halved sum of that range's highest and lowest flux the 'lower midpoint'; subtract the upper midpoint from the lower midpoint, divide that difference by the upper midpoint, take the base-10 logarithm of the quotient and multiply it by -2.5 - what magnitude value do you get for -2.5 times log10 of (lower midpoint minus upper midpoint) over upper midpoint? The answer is 2.5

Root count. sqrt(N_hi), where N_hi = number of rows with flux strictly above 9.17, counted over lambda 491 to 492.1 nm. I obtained 2.6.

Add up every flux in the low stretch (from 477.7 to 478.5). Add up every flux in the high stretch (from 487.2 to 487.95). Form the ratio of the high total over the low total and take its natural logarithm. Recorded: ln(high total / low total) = -0.11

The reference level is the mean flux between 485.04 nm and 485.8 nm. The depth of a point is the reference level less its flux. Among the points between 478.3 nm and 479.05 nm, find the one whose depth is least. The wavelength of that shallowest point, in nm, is 478.330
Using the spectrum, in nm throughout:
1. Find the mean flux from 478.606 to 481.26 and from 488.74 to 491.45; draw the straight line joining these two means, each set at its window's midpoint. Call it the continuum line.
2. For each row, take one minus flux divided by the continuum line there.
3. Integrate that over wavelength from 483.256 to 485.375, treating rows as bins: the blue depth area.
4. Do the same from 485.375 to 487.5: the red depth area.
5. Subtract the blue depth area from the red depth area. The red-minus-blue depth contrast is 0.23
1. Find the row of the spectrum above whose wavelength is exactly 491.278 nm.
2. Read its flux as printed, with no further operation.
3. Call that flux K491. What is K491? 10.3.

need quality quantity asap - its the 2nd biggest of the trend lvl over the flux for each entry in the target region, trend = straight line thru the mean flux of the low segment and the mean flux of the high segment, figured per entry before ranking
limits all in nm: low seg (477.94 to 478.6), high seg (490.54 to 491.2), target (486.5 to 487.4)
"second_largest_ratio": 1.27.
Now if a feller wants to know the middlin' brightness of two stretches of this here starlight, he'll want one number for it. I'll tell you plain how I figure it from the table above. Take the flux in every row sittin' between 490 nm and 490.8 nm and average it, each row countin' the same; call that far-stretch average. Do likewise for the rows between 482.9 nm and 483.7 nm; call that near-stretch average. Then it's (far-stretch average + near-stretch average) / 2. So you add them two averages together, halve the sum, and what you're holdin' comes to 9.5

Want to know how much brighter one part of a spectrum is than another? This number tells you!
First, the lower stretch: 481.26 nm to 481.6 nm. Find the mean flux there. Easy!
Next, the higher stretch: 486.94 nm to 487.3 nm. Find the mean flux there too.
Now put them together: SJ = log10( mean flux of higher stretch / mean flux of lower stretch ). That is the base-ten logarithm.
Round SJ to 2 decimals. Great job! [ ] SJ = -0.11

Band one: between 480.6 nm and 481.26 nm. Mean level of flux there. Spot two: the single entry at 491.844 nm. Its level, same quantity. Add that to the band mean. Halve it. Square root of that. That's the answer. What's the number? 3.09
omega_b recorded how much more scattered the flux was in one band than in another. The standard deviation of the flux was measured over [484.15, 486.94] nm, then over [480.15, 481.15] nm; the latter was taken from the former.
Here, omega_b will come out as 0.40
